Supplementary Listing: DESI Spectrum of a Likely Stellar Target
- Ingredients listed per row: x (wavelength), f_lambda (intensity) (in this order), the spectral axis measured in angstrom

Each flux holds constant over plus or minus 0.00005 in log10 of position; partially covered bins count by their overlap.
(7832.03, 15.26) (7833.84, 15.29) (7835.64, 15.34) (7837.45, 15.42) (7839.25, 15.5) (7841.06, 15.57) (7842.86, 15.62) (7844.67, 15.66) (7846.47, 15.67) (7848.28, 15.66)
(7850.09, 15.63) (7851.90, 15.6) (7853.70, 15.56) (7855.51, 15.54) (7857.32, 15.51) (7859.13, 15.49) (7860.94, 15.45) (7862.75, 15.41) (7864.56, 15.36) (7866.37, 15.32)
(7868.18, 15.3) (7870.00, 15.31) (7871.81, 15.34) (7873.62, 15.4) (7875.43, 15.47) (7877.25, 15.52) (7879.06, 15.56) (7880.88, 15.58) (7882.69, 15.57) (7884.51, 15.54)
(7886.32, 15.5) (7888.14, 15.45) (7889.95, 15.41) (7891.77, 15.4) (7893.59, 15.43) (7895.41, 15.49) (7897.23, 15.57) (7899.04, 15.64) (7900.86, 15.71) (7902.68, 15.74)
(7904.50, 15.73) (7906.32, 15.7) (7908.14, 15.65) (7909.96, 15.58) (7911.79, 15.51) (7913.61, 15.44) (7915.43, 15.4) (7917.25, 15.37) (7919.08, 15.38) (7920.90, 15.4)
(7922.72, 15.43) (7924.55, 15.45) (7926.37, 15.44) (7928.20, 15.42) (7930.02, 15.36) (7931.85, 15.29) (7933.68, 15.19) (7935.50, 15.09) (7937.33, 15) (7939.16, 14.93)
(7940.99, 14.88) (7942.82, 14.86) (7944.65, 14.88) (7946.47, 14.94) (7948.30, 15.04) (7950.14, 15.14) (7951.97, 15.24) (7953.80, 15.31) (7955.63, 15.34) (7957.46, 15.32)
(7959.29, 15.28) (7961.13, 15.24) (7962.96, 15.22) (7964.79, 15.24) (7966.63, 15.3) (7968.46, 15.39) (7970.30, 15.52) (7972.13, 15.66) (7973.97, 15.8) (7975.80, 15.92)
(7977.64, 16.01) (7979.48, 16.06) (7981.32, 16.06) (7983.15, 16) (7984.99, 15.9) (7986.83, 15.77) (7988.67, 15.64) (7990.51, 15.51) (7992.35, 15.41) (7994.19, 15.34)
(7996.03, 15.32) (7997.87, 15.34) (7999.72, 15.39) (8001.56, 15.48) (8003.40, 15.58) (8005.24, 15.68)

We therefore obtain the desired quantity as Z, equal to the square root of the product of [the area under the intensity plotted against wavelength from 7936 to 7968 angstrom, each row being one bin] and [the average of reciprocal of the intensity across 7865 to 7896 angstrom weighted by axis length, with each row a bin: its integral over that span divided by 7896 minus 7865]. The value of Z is 5.60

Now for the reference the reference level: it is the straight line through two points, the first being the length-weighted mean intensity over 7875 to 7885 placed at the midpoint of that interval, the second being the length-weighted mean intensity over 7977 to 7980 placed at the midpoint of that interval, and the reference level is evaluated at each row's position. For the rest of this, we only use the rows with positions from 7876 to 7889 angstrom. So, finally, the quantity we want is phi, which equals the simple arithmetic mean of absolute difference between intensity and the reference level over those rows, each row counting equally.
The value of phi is 0.04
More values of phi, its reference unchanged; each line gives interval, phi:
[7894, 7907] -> 0.07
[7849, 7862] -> 0.13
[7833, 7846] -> 0.16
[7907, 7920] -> 0.22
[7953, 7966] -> 0.65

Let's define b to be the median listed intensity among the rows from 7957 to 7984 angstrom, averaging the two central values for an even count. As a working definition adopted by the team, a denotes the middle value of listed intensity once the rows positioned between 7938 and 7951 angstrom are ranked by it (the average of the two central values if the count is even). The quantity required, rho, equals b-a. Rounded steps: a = 14.93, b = 15.5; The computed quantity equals 0.59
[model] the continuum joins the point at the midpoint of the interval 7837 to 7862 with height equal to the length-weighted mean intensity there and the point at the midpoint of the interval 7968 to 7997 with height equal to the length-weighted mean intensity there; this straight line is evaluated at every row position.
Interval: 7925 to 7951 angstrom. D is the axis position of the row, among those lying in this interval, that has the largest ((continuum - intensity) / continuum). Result 7942.82 angstrom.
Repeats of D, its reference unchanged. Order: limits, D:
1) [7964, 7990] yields 7964.79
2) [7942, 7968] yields 7942.82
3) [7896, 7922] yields 7917.25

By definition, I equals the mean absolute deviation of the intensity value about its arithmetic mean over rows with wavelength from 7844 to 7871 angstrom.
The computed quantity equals 0.11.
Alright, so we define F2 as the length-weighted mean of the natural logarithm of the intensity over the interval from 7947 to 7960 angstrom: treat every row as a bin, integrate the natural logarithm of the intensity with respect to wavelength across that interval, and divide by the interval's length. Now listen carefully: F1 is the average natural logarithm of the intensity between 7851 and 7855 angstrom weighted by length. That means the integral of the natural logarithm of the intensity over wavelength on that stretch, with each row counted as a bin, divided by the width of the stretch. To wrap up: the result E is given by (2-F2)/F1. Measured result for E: -0.263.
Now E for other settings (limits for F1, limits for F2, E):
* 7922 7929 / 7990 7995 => -0.269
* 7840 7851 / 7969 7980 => -0.276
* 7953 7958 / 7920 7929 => -0.269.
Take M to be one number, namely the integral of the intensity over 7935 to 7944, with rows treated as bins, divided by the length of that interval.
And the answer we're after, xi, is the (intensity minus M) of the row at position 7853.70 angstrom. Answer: 0.6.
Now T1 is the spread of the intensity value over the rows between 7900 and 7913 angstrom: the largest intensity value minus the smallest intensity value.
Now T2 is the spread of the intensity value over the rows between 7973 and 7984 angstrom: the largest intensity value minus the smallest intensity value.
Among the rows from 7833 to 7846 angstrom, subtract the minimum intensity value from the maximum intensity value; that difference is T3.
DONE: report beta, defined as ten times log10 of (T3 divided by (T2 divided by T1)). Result -4.9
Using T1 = 0.23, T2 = 0.3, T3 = 0.37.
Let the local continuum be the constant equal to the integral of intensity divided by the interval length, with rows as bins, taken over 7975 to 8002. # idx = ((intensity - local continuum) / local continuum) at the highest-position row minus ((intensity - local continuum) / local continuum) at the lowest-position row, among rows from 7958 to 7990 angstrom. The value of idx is 0.023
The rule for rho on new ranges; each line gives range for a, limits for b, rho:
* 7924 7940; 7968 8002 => 0.35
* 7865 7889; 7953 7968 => -0.18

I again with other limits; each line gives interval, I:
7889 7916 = 0.11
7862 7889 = 0.09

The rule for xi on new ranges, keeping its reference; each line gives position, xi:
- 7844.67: 0.7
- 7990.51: 0.6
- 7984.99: 1.0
